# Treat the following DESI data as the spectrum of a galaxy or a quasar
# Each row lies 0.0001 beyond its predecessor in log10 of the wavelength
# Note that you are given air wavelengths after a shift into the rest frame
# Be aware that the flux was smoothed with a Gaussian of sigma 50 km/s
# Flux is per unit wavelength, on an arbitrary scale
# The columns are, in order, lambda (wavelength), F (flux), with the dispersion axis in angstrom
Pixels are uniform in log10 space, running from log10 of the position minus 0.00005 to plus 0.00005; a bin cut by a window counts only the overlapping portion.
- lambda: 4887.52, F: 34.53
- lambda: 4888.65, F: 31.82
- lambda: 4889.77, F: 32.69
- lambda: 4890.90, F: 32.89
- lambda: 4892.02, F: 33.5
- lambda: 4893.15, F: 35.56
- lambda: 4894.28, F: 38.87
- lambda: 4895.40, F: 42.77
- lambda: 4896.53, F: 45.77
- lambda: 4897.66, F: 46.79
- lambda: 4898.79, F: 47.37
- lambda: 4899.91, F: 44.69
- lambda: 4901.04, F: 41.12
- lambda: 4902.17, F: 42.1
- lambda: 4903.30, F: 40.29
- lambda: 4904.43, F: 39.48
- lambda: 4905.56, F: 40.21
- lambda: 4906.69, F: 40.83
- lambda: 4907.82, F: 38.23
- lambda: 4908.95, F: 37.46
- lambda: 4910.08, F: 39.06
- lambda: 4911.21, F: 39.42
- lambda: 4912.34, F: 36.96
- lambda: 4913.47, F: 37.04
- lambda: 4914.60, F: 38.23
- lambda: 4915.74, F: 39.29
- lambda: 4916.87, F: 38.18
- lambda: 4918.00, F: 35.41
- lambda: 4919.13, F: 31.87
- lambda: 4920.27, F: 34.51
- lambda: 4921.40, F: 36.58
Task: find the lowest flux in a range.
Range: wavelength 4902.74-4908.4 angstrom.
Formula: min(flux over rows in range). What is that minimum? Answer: 38.23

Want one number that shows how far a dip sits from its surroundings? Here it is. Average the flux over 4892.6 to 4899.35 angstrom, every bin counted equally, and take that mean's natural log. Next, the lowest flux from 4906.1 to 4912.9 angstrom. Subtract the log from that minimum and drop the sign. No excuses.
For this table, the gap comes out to 33.2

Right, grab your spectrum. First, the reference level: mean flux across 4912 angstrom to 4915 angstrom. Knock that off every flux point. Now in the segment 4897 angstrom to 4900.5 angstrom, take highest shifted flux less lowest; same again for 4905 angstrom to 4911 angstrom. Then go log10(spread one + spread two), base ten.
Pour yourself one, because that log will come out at 0.78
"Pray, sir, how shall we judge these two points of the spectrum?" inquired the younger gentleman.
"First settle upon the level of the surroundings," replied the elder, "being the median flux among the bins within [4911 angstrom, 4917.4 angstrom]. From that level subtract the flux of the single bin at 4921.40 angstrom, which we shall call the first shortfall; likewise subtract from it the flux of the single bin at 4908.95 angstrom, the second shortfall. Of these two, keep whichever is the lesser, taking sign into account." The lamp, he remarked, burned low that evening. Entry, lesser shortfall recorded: 0.7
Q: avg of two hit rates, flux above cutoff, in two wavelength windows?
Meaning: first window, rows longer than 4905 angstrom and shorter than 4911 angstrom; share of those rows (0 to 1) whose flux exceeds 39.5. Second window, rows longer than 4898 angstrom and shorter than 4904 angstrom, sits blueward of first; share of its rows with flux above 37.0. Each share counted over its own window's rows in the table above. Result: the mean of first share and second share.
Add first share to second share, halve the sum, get 0.7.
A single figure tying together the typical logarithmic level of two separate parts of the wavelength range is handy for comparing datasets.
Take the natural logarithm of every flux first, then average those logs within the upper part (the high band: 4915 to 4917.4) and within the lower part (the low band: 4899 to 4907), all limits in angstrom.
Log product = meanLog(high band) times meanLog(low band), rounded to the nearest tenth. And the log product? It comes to 13.6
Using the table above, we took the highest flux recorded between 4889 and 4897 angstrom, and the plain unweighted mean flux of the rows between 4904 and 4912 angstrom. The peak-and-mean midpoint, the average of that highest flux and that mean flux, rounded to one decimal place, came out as 42.5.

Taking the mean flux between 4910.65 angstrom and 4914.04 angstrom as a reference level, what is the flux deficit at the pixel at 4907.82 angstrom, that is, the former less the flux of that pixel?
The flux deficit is -0.4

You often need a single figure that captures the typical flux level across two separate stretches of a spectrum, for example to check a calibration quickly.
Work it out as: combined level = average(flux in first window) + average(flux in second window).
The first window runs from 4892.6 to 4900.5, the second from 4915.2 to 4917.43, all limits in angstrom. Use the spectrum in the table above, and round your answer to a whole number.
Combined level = 82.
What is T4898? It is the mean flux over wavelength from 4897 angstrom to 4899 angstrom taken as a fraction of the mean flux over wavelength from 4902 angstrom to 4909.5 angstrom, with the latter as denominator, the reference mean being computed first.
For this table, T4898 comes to 1.18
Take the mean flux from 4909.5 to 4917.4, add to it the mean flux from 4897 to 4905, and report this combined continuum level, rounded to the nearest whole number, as 81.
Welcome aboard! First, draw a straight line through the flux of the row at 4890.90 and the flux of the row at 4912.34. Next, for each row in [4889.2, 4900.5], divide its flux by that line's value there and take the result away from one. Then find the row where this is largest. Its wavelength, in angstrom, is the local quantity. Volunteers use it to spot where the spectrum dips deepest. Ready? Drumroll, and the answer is 4890.90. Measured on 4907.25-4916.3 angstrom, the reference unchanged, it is 4913.47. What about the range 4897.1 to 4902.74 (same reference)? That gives 4901.04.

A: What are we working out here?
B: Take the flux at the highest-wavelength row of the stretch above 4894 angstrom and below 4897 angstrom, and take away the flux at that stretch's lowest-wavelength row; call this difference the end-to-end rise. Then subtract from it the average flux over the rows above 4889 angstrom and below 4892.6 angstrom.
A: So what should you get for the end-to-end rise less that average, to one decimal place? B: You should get -26.1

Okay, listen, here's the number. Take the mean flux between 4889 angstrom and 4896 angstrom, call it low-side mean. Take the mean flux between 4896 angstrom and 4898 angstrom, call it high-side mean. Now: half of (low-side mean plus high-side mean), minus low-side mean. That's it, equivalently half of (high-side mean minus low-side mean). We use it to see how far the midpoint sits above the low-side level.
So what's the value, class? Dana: 5.1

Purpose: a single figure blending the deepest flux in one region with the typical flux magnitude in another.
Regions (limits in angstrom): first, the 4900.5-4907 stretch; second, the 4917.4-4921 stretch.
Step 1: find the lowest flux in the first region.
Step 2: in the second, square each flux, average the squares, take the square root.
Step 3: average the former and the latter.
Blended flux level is 36.7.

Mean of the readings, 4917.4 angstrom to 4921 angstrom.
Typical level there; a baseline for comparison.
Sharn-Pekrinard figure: 34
